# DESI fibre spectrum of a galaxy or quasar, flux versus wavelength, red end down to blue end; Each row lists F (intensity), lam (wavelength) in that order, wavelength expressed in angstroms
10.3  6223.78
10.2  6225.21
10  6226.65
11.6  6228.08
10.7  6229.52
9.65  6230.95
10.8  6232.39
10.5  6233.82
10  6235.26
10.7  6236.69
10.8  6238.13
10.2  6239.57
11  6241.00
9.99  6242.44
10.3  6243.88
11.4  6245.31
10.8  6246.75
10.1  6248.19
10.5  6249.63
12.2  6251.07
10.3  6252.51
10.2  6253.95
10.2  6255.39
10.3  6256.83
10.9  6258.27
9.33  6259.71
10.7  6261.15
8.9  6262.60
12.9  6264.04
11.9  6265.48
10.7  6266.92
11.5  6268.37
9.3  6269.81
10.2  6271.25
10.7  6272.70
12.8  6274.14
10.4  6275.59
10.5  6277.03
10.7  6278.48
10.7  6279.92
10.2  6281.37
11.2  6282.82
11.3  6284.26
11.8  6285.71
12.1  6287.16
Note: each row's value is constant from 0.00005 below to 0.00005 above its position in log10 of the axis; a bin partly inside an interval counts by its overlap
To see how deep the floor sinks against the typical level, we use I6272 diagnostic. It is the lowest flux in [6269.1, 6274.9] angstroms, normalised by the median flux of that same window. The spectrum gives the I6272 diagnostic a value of 0.890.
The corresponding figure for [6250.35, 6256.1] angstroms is 0.995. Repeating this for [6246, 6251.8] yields 0.948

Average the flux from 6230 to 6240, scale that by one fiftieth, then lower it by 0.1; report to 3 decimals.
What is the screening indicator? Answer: 0.108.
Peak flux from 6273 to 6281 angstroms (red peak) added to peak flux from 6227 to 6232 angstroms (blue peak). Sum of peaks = 24.4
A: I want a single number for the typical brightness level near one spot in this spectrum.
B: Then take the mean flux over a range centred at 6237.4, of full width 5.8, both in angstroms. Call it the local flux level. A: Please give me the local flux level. 10.4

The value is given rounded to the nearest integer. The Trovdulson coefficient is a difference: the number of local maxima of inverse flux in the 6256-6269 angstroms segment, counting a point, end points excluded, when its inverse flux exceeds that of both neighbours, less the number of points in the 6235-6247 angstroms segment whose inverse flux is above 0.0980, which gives 0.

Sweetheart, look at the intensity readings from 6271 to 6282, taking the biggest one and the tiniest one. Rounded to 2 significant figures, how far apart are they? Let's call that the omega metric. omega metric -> 2.6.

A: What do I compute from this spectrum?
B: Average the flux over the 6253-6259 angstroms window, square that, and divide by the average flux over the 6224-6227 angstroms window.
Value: 10.7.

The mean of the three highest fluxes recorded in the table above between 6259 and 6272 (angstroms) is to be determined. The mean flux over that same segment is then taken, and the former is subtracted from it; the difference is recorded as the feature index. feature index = -1.50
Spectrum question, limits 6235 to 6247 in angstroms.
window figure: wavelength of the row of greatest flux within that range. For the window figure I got 6245.31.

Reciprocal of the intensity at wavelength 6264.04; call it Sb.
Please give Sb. 0.078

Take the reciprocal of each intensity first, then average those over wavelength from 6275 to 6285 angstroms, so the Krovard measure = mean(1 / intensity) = 0.0934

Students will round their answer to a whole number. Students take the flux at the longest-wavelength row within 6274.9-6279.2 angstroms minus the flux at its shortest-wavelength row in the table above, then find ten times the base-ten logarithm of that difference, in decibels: -5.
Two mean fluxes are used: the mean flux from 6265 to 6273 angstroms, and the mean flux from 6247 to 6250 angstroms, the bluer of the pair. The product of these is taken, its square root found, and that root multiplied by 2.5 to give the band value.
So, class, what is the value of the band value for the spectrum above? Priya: 26.3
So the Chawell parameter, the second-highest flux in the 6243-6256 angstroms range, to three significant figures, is 11.4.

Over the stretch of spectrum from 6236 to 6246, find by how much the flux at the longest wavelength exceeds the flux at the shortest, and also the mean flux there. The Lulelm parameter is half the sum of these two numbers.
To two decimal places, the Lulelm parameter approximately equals 5.66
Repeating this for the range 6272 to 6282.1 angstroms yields 5.18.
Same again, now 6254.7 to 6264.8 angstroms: 6.58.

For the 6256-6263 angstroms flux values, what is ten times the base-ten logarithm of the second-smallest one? 9.7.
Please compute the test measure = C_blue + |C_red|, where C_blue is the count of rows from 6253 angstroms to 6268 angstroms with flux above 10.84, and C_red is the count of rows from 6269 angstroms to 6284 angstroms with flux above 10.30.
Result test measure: 10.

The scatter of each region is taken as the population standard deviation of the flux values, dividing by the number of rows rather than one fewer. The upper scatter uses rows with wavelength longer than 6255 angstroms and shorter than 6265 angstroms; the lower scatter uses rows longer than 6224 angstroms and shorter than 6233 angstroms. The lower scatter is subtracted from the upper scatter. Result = 0.56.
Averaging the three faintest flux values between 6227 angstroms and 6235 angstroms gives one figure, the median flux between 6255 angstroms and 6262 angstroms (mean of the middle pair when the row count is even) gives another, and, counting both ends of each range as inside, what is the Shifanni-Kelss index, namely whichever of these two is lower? 10.3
